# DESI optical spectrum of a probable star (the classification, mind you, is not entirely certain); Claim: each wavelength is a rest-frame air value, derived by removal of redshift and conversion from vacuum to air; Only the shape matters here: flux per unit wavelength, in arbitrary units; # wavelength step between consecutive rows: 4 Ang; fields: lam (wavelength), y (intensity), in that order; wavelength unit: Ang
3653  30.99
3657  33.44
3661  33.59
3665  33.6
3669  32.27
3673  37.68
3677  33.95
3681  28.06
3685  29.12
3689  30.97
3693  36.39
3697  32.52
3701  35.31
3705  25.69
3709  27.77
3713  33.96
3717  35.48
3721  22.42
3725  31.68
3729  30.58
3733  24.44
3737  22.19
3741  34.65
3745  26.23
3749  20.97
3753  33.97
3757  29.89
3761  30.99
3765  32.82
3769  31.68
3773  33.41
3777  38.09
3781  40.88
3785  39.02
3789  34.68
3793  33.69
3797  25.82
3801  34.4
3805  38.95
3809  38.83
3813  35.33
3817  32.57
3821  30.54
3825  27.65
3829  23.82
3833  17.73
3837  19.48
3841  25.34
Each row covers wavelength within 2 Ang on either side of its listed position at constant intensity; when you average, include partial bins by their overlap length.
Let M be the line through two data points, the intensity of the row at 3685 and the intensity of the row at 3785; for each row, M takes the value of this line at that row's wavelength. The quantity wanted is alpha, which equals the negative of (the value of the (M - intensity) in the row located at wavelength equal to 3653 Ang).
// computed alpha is 5.0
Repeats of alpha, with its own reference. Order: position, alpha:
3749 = -14.5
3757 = -6.4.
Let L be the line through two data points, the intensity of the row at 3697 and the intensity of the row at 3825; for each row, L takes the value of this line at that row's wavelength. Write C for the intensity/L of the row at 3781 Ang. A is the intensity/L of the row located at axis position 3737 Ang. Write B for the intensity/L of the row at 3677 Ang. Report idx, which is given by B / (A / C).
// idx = 2.0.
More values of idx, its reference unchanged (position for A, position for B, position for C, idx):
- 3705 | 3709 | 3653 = 1.0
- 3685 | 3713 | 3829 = 1.0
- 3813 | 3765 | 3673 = 1.0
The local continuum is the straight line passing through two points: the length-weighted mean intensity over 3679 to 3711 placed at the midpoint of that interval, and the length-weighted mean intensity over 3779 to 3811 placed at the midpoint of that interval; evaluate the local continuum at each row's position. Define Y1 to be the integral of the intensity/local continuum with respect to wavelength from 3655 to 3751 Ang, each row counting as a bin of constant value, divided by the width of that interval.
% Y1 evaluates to 0.99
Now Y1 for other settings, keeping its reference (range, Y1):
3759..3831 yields 0.94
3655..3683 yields 1.13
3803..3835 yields 0.83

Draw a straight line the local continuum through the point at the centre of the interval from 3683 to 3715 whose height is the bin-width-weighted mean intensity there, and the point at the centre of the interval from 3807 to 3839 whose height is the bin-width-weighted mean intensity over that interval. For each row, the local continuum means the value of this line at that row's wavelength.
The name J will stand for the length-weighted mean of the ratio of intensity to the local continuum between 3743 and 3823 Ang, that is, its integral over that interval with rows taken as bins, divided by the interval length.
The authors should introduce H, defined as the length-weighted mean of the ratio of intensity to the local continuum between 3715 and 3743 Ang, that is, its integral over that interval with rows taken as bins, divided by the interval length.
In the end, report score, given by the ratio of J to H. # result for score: 1.2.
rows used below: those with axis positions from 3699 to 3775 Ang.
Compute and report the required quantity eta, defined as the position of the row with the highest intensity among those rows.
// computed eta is 3717 Ang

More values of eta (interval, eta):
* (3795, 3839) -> 3805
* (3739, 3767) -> 3741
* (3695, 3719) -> 3717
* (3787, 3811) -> 3805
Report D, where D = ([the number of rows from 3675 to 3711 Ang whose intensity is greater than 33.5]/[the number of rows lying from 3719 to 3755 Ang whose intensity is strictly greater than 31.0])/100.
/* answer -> 0.0100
